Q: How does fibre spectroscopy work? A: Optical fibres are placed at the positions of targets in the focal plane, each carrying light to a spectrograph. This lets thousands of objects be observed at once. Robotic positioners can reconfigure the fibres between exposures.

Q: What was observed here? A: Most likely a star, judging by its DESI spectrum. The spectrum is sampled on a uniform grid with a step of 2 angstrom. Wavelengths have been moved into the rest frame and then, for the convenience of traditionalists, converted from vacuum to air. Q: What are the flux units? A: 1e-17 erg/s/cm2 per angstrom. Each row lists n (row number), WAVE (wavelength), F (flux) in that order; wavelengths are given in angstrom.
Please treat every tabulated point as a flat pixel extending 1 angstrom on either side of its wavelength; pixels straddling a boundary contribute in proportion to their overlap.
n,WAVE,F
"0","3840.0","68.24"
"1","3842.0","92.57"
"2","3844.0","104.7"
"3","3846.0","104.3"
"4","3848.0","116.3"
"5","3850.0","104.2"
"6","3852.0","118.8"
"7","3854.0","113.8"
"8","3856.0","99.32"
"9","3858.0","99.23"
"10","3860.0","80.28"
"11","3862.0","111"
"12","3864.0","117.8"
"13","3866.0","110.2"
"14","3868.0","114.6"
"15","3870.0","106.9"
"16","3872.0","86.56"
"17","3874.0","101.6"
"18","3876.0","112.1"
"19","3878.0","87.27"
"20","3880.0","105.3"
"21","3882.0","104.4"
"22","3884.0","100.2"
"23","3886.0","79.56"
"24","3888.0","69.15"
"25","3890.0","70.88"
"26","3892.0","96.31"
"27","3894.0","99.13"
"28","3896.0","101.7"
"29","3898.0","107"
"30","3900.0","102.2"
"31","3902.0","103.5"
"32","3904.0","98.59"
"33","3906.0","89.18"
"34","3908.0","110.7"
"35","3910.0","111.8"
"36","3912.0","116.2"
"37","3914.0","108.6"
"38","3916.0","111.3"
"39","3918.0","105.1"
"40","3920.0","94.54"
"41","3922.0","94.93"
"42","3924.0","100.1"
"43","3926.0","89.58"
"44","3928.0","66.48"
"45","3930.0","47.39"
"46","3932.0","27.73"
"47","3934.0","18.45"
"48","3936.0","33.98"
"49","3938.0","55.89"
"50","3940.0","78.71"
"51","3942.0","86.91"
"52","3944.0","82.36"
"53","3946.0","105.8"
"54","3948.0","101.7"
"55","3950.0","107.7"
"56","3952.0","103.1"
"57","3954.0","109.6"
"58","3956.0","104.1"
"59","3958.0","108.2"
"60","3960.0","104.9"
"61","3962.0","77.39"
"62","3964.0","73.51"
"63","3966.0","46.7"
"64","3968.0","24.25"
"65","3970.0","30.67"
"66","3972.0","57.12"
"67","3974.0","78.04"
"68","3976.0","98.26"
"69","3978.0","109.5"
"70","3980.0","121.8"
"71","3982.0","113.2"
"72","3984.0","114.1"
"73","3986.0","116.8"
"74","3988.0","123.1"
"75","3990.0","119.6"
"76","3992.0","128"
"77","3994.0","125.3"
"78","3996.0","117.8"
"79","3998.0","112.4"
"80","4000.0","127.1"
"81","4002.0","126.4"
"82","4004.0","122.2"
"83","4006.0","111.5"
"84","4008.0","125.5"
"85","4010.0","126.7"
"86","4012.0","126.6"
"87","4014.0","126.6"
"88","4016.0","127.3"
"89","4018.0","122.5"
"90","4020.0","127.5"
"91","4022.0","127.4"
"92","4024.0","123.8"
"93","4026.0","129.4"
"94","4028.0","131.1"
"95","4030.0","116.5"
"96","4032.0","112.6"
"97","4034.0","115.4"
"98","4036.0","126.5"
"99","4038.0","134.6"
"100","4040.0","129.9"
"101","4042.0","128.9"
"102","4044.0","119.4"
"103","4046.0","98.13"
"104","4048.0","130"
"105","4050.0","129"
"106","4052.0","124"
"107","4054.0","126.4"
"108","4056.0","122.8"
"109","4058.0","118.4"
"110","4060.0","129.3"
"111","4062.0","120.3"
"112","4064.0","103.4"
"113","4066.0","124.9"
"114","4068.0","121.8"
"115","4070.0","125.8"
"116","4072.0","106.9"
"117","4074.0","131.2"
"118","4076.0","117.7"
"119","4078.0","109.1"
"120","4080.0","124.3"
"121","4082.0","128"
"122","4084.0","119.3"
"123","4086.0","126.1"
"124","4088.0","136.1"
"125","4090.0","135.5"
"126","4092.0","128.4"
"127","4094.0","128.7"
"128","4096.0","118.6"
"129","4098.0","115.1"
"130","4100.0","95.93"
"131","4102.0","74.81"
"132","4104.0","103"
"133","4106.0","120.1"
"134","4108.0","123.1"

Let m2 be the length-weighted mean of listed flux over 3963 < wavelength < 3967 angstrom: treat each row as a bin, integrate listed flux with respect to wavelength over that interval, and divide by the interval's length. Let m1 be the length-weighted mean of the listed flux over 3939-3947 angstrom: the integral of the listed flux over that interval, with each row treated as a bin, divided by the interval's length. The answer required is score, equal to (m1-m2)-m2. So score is -32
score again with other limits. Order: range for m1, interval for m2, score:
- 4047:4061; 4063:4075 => -112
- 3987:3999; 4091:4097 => -129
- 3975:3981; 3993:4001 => -131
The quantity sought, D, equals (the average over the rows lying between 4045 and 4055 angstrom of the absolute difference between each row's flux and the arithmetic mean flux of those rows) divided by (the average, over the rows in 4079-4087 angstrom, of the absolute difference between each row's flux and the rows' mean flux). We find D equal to 3.6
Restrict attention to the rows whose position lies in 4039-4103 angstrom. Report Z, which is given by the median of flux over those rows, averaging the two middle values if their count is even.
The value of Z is 124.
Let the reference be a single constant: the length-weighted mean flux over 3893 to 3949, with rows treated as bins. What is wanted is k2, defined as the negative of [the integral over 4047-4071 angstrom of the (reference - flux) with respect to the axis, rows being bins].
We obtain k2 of 853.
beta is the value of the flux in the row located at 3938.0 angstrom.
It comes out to 55.89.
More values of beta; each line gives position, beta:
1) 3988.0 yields 123.1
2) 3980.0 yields 121.8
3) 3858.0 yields 99.23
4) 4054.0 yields 126.4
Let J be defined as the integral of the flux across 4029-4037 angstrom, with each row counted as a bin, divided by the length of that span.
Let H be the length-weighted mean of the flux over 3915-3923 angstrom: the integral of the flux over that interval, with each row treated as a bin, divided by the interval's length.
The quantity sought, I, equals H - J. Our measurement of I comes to -16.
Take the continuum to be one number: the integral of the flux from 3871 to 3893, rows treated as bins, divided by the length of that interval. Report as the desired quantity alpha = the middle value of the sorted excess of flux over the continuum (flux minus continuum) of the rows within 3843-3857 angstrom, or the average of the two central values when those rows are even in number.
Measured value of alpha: 13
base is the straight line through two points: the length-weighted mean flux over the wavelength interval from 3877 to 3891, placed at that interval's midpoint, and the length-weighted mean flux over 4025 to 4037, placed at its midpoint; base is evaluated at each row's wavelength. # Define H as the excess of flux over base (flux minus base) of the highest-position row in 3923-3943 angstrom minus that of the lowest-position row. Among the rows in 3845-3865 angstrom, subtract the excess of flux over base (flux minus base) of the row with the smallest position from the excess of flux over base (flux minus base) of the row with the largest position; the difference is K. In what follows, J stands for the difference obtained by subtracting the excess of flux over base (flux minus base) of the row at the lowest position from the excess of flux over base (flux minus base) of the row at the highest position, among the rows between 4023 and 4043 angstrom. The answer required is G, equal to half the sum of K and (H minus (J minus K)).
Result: 0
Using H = -17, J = 1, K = 9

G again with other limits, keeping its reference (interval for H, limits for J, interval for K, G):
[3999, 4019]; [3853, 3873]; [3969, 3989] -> 100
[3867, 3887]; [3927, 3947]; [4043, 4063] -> -40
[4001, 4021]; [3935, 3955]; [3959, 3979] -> -37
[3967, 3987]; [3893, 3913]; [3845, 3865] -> 47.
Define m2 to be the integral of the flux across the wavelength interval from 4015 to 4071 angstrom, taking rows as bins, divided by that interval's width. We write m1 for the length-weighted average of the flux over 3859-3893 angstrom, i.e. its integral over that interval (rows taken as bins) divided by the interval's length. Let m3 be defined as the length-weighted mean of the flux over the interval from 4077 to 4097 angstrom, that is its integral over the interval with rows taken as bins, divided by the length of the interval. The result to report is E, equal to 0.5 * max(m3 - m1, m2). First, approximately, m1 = 97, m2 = 123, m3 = 125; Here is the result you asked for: 62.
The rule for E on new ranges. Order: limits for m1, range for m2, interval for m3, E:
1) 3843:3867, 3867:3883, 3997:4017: 51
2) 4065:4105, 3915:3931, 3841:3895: 44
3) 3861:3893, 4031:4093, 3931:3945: 61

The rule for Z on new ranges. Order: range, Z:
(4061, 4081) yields 121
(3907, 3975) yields 92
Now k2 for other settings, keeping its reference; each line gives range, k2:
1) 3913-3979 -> -489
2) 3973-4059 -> 2860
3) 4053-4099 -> 1612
